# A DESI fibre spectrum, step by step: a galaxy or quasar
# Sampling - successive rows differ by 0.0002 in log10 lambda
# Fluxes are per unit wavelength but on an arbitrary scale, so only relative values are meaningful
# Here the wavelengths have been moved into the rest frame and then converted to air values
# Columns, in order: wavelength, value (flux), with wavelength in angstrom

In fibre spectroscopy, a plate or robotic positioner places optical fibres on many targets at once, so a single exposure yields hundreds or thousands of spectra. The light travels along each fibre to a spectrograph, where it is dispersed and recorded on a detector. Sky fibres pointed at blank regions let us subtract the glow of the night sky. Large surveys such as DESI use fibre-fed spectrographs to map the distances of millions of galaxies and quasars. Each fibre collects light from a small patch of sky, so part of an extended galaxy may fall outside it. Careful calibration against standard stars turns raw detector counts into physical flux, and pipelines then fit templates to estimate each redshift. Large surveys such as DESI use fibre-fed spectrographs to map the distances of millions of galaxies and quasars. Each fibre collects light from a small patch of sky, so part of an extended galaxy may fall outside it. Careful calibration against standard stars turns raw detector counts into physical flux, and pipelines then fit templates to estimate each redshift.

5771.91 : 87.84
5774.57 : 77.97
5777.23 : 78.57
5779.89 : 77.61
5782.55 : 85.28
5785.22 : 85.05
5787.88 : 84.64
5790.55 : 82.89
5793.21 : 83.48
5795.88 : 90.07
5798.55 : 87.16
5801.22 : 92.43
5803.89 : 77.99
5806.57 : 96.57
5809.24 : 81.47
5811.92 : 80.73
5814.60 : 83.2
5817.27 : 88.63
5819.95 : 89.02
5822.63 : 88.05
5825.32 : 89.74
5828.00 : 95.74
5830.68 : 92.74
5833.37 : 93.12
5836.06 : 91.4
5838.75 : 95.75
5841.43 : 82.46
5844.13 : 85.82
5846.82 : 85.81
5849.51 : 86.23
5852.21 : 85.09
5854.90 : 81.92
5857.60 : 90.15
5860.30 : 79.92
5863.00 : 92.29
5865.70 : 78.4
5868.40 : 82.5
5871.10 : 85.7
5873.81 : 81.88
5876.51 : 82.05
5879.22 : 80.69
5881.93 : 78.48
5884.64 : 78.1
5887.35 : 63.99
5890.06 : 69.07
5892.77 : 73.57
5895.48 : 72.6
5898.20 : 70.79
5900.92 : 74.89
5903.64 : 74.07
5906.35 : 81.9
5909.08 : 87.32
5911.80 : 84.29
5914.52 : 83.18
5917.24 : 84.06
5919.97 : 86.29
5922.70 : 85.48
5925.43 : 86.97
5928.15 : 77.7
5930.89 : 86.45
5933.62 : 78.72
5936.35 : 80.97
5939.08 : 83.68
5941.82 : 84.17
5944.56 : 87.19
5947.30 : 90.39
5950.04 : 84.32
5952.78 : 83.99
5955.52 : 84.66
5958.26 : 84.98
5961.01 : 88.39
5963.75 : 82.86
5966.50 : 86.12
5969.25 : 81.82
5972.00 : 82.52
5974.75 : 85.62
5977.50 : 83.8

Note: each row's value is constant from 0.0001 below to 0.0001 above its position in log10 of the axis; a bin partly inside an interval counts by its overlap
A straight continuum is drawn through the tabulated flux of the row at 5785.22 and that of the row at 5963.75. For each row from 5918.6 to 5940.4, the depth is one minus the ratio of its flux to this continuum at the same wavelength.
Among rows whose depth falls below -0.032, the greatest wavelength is 5930.89 angstrom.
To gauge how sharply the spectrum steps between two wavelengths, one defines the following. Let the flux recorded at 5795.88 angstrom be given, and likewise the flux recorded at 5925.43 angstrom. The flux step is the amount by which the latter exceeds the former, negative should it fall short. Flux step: -3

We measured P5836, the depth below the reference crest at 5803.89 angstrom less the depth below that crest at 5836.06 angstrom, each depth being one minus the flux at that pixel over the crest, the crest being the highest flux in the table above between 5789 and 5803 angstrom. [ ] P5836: 0.15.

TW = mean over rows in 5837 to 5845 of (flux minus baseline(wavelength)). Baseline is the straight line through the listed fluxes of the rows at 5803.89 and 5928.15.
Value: 10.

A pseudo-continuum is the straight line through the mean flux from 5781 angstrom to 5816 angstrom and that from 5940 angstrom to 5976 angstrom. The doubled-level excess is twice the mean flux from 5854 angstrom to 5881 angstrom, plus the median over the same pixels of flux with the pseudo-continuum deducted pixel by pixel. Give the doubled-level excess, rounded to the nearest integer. 164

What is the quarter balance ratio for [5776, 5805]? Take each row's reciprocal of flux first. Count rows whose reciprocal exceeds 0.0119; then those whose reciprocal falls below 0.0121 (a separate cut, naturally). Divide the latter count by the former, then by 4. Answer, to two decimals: 0.40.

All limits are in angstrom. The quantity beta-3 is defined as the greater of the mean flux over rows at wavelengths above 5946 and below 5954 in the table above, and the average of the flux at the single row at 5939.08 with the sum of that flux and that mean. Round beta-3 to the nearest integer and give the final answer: 127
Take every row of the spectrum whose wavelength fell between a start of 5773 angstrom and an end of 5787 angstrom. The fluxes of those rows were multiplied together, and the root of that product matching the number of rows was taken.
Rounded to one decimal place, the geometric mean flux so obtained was 80.8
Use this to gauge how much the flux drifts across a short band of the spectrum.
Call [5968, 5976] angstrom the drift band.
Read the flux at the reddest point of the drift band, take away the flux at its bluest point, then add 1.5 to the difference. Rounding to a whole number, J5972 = 5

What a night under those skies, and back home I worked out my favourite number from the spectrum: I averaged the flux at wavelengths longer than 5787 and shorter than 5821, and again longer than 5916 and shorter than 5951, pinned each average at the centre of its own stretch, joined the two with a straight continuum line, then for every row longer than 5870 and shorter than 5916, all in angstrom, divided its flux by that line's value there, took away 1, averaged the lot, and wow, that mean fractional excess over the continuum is -0.083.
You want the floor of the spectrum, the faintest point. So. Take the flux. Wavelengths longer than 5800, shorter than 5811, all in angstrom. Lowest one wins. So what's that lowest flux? 77.99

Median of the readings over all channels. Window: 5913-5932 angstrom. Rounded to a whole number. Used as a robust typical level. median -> 85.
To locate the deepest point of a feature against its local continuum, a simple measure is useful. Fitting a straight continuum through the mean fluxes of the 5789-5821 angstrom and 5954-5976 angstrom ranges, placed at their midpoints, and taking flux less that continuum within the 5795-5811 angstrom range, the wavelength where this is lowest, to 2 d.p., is 5803.89 angstrom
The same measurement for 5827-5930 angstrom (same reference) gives 5887.35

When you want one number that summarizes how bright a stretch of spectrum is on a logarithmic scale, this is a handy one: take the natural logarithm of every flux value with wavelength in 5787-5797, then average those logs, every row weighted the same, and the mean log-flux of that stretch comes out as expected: 4.445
